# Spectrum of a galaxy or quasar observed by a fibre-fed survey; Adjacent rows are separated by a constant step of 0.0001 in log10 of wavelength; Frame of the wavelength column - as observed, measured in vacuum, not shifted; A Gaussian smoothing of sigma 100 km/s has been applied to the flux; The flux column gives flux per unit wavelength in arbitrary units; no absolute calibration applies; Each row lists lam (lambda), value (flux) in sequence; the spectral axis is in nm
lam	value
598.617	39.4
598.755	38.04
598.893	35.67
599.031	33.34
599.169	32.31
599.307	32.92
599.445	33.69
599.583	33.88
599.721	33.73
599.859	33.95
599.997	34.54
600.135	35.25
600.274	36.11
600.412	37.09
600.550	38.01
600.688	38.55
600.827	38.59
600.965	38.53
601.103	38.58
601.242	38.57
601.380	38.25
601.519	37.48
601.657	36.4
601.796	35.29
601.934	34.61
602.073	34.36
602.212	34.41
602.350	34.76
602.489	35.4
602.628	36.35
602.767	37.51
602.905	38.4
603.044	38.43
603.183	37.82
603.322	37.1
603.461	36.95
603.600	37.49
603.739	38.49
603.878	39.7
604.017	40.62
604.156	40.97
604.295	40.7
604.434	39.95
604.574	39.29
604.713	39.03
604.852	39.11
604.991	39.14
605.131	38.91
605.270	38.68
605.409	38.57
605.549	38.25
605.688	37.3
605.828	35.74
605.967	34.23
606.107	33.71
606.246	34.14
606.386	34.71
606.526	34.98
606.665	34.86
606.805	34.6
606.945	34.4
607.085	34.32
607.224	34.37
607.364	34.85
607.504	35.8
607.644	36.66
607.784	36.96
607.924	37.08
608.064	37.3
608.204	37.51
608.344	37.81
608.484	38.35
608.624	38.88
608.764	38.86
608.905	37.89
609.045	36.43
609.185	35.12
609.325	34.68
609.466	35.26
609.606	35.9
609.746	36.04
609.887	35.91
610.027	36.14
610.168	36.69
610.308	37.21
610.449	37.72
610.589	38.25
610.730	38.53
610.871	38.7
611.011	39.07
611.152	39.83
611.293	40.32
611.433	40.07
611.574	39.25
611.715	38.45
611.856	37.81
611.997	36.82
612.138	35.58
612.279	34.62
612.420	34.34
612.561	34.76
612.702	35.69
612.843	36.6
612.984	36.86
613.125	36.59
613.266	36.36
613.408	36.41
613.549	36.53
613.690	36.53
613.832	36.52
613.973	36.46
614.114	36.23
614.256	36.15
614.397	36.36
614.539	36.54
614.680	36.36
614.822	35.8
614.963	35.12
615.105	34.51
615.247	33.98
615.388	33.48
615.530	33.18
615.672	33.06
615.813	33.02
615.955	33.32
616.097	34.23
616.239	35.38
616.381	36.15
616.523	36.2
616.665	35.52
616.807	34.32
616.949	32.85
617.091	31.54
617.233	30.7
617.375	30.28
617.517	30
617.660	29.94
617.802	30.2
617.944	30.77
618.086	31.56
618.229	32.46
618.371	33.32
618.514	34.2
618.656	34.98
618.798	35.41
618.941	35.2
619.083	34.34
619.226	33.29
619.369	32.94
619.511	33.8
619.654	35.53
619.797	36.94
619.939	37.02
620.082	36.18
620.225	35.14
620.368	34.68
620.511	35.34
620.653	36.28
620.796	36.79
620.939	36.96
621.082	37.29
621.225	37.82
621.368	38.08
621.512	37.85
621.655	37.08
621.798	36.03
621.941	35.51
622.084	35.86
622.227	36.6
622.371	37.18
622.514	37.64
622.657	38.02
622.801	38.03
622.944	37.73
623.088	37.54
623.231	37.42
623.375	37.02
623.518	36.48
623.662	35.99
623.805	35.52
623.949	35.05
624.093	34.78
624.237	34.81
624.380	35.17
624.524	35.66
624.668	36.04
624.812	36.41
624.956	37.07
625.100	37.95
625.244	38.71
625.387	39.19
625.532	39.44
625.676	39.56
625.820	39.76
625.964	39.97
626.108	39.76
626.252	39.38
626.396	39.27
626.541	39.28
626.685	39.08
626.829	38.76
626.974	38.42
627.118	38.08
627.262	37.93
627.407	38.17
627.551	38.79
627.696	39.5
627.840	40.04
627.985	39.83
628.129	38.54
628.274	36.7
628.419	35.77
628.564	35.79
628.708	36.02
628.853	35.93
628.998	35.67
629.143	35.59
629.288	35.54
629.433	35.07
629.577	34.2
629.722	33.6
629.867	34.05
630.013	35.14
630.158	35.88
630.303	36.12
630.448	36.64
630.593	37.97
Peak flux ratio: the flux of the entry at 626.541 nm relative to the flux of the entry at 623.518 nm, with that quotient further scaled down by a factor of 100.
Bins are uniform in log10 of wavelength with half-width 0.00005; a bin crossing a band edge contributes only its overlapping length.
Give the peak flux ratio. 0.0108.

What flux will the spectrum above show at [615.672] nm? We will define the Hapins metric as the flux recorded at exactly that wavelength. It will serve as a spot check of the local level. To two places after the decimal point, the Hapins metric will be 33.06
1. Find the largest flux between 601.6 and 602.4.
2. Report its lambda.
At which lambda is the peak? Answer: 601.657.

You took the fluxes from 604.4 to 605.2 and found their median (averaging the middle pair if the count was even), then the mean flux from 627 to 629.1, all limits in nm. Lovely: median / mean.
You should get 1.04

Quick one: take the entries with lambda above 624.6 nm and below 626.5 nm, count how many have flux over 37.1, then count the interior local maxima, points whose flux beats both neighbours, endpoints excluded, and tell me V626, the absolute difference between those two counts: 9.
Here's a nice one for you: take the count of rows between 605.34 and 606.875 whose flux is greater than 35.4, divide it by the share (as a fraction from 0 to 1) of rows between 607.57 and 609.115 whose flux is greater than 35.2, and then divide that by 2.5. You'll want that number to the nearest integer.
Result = 2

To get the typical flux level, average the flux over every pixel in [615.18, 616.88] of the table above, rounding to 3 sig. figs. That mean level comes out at 34.3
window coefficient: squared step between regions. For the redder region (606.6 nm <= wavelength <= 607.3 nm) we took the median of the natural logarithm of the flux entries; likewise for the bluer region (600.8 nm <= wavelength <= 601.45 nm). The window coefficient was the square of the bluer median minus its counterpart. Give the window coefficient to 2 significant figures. 0.013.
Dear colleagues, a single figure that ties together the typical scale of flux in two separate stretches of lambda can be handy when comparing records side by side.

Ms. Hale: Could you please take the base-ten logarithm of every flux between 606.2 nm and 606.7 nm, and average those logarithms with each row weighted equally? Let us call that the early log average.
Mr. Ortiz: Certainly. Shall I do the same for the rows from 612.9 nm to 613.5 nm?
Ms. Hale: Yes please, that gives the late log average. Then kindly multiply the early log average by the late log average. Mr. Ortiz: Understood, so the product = 2.41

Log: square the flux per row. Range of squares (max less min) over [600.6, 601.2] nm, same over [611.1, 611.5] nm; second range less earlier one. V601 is 35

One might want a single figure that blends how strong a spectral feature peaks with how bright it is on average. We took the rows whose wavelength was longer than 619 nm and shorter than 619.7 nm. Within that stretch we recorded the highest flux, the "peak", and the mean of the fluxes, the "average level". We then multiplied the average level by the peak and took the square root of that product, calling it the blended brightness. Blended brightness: 34.7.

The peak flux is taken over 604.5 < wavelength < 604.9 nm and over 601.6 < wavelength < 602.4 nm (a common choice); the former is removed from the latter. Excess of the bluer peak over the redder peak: -2.9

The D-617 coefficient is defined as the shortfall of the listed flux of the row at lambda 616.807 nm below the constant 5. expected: -29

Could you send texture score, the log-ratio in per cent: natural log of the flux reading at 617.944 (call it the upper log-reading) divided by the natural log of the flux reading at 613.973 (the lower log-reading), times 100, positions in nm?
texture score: 95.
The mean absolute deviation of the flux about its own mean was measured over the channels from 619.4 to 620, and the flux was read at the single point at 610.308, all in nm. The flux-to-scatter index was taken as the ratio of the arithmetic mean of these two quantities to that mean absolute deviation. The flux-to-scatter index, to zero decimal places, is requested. 17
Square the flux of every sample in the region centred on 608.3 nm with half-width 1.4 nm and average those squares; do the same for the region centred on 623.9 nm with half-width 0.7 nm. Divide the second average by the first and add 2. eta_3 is 2.96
